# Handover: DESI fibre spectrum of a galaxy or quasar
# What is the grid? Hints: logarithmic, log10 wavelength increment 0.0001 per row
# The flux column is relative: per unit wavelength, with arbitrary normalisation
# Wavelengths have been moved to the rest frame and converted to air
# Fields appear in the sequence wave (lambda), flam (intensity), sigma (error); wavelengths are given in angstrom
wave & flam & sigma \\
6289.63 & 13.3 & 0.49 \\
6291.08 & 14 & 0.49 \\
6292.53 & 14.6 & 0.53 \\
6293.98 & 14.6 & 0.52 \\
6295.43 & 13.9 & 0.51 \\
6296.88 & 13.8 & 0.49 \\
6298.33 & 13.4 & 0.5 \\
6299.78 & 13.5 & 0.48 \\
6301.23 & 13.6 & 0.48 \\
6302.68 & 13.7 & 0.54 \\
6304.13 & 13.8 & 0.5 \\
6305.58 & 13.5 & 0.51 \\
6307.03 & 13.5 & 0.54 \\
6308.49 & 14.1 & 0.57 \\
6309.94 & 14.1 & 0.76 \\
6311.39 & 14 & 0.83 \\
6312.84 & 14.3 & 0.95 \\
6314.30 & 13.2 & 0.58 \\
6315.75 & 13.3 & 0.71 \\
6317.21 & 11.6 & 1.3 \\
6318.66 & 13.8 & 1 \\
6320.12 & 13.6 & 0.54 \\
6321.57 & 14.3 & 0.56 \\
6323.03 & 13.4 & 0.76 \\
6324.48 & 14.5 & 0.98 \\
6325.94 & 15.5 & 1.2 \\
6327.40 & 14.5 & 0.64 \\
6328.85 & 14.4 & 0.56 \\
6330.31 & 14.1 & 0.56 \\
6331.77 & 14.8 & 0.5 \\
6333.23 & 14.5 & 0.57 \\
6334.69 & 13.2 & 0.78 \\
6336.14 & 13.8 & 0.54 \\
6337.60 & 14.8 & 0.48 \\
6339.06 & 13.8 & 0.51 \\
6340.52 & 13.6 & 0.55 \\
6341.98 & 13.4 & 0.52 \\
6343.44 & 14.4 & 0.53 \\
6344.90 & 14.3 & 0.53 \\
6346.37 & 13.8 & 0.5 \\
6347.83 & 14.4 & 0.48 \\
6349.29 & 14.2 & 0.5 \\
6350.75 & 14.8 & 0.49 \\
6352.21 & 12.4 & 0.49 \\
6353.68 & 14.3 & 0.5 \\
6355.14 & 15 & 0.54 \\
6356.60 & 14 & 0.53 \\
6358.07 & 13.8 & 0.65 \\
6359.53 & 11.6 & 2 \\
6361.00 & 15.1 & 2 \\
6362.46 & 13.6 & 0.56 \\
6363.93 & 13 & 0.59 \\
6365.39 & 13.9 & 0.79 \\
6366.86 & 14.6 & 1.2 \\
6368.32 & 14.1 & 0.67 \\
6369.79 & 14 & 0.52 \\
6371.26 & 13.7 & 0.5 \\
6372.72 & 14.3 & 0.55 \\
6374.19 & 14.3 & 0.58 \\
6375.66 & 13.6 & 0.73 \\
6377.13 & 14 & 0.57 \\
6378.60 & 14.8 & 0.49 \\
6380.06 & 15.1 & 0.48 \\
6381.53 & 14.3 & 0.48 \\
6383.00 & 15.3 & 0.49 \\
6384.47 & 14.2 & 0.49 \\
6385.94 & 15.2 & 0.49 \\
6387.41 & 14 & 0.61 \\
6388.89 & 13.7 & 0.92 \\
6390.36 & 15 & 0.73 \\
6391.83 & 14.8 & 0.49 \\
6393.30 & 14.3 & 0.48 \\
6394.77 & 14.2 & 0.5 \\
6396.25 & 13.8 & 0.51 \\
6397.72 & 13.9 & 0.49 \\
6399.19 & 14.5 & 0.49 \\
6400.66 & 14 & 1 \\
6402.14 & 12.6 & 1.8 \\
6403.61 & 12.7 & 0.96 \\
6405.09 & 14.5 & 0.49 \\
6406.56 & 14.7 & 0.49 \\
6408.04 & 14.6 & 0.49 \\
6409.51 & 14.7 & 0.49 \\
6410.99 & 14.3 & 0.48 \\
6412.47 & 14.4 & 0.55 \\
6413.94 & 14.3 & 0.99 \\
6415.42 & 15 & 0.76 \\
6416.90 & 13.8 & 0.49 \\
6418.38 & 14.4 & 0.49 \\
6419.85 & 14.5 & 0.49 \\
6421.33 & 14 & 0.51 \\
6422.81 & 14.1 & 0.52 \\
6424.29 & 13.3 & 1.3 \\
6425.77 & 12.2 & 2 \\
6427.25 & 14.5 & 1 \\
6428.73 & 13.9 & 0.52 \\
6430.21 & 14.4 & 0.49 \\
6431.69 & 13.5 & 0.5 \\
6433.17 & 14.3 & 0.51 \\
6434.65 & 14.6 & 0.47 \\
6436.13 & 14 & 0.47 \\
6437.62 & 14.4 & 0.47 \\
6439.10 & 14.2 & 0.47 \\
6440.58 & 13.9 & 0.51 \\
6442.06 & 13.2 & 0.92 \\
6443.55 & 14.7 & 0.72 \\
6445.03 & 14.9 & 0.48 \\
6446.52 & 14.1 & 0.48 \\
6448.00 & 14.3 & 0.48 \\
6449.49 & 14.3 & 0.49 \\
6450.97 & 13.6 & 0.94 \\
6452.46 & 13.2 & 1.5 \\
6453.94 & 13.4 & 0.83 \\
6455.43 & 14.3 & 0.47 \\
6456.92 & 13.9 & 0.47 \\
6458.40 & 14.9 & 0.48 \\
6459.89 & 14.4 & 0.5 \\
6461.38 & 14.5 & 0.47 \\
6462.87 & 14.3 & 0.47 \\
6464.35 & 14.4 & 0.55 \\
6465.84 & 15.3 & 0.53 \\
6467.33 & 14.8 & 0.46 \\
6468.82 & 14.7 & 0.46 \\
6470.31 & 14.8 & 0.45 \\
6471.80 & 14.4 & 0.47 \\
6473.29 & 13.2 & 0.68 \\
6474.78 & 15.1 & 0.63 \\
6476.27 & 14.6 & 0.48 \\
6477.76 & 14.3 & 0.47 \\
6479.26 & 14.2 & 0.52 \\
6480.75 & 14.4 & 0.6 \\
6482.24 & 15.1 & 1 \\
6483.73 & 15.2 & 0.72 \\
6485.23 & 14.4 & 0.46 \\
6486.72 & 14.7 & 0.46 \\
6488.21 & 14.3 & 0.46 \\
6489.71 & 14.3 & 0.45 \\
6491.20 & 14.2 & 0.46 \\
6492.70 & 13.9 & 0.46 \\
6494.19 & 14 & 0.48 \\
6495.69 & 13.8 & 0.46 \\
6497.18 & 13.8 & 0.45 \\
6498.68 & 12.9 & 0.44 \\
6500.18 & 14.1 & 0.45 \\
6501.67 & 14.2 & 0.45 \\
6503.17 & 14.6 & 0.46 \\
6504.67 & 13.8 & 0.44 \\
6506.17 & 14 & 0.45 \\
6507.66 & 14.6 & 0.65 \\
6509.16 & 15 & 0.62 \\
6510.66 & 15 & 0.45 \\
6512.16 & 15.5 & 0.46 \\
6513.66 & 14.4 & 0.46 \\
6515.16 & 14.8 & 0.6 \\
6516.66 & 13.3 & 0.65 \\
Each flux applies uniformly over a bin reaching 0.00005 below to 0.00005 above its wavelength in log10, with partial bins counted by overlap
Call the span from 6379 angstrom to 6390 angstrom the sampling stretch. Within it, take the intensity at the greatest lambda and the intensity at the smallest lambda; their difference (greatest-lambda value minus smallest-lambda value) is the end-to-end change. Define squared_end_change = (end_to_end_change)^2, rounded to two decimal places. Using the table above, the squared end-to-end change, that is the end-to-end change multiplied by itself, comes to 1.96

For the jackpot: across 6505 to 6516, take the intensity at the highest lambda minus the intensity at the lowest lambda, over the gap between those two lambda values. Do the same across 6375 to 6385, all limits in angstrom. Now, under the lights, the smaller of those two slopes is 0.07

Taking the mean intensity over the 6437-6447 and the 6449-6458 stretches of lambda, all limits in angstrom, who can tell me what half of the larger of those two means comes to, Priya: 7.10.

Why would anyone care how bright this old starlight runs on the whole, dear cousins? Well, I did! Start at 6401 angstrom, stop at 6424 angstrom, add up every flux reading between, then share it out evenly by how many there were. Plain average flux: 14.2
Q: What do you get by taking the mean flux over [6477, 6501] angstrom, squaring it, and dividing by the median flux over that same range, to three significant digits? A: 14.2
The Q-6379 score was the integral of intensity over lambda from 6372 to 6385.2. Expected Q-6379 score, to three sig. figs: 191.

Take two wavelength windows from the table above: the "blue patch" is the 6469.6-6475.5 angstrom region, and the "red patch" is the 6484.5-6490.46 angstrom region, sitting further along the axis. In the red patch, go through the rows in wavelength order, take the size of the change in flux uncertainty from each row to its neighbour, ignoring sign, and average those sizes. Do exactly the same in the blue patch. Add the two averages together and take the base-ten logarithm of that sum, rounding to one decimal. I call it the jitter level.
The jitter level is -1.0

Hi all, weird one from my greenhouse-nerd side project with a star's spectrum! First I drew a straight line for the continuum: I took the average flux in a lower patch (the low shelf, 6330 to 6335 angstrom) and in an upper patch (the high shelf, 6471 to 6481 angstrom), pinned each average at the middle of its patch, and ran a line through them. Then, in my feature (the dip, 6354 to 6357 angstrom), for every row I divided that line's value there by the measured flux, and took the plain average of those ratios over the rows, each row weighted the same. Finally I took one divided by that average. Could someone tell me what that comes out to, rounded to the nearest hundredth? 1.02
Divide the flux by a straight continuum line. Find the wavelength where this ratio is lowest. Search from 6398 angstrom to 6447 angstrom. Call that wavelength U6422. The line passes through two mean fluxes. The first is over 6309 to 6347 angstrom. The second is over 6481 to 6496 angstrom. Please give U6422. 6425.77 angstrom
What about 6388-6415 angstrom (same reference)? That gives 6402.14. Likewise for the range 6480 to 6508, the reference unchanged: 6498.68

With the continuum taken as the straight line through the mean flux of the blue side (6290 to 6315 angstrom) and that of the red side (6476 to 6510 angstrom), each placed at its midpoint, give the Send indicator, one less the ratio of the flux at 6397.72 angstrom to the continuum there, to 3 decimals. 0.012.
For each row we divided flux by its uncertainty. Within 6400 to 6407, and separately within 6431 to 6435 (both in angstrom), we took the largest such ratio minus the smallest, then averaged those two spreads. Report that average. 13.5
